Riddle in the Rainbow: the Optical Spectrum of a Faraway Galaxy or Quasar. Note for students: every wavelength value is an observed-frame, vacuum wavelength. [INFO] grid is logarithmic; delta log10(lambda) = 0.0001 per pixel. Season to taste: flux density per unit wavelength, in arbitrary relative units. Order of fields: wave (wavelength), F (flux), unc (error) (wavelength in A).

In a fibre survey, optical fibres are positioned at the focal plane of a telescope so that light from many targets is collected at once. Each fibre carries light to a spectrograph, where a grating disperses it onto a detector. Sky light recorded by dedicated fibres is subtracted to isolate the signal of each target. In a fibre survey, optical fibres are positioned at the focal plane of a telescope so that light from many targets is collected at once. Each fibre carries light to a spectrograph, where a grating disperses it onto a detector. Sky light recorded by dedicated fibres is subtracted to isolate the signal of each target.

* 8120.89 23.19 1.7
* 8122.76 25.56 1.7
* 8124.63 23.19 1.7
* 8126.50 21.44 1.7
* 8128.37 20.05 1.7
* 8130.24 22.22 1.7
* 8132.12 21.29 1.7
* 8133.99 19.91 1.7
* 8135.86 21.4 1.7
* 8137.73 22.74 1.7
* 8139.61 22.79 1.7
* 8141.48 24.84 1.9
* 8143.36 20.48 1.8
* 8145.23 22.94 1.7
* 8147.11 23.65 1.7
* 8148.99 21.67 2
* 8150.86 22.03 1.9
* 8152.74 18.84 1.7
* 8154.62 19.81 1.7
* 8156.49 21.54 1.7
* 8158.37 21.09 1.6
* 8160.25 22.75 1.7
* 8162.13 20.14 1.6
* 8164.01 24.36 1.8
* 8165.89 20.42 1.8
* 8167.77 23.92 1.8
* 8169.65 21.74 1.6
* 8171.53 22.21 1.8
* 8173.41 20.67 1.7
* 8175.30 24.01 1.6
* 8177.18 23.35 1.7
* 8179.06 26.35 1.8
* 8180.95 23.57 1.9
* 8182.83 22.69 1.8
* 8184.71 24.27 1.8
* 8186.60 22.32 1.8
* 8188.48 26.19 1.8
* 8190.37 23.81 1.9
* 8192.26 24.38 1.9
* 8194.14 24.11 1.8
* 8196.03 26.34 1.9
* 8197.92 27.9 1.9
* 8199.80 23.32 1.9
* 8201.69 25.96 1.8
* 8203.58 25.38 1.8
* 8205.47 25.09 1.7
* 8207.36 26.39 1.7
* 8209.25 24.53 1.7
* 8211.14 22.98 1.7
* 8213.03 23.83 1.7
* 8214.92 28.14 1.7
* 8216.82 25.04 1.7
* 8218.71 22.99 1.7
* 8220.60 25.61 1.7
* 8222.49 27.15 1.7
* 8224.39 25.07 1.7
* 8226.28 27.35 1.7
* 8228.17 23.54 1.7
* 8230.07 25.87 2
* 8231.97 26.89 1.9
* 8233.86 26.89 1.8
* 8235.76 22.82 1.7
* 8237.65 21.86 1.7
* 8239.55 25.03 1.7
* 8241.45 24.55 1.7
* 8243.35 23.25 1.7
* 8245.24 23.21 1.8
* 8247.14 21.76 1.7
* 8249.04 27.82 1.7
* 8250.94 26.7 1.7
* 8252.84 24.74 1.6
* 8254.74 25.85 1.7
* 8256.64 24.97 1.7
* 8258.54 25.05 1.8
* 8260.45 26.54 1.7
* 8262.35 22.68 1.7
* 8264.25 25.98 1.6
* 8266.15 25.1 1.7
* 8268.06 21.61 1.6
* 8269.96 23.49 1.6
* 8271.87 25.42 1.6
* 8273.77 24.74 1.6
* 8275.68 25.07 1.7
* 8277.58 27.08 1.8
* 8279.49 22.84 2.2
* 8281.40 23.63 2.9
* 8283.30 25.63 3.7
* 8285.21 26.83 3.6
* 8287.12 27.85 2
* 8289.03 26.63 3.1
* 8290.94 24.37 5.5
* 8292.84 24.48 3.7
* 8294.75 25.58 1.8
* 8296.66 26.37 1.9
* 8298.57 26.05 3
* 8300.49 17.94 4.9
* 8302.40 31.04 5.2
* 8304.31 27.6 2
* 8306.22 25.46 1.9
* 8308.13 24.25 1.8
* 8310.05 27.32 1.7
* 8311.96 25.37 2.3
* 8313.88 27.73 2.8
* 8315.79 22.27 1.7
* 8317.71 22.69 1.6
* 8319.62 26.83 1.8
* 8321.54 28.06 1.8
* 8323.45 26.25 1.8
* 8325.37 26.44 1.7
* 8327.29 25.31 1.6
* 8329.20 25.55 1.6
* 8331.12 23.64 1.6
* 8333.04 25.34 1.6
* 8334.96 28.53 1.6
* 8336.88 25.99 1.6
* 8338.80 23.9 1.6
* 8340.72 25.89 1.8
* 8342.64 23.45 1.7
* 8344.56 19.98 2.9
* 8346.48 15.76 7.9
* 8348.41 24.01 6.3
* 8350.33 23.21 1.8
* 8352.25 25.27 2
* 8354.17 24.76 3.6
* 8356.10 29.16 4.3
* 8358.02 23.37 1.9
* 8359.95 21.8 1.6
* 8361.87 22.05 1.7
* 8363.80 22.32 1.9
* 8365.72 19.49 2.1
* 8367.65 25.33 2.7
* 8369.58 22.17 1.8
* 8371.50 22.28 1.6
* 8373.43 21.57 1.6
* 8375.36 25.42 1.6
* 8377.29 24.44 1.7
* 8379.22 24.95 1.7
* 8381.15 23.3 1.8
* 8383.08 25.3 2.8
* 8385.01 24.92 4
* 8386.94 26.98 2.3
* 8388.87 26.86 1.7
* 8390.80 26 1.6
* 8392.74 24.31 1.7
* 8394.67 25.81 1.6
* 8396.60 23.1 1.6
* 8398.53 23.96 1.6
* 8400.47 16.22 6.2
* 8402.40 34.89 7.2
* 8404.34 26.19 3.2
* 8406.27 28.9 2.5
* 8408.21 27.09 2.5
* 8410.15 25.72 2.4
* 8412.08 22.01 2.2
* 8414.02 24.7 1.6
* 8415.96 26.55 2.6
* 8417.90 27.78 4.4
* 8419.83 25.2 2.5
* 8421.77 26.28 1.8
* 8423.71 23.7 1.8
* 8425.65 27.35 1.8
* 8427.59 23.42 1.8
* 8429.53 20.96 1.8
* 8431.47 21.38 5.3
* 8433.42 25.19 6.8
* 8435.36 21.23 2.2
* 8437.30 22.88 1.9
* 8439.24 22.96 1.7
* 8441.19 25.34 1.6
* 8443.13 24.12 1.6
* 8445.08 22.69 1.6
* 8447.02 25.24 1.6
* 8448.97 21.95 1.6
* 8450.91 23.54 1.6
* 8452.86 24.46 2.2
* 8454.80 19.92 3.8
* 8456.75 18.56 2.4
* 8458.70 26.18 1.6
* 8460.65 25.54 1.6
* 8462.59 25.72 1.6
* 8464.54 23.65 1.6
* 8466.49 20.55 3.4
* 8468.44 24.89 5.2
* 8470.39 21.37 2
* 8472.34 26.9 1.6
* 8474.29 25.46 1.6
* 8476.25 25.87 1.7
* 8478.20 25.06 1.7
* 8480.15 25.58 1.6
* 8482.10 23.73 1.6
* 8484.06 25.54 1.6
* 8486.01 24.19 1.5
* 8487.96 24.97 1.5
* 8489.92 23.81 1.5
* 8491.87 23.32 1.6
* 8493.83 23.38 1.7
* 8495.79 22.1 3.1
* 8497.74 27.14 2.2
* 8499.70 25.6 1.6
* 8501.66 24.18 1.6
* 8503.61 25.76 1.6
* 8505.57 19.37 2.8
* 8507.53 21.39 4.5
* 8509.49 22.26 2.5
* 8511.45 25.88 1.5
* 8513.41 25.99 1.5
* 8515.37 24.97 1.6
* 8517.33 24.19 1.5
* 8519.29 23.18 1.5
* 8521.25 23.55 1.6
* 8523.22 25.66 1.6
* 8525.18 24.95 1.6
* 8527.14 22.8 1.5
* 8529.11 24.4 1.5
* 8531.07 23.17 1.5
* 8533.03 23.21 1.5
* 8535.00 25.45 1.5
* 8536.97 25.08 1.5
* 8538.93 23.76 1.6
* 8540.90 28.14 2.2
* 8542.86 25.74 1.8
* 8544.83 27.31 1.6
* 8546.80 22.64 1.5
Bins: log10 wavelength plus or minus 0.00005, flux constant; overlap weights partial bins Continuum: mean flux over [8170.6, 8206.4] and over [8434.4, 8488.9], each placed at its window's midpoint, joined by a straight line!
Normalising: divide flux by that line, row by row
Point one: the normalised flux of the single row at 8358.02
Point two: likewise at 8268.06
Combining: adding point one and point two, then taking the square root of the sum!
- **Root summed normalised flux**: 1.37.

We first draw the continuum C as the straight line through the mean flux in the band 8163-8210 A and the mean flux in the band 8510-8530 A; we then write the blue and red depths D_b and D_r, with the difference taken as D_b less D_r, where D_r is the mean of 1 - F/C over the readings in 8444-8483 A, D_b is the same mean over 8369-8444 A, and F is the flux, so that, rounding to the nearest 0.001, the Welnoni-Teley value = -0.036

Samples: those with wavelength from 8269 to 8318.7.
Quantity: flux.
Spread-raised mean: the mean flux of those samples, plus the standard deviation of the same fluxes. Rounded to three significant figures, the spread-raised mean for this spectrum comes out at 27.7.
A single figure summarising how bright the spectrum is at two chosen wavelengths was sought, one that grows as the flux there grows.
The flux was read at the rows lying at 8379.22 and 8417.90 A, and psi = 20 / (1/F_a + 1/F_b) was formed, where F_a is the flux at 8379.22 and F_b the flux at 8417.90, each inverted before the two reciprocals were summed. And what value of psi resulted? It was 263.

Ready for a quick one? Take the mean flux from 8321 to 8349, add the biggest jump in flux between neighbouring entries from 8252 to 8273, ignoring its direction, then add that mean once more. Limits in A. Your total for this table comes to 53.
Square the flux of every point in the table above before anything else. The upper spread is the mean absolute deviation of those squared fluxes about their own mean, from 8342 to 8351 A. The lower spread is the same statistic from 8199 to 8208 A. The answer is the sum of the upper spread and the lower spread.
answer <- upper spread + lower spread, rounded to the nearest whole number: 152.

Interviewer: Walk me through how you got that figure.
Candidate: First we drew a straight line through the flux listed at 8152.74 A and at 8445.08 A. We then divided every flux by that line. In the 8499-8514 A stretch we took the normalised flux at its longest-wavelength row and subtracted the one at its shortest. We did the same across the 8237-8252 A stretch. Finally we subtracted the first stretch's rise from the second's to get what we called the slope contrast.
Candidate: 0.22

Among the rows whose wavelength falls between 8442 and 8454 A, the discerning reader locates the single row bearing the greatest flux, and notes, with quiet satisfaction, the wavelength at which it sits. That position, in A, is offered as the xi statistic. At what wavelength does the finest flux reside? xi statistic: 8447.02 A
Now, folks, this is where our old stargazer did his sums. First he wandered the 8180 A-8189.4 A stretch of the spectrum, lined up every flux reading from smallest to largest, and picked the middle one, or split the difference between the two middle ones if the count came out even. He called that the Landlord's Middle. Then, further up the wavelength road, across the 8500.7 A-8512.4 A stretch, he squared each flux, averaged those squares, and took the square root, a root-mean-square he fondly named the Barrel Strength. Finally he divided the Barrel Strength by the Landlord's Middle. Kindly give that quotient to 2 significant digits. 0.99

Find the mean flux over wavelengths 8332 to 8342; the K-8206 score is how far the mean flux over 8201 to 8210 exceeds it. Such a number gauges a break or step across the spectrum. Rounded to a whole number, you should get 0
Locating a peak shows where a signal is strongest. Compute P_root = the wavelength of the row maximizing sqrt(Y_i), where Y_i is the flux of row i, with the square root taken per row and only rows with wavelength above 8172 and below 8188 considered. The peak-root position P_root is 8179.06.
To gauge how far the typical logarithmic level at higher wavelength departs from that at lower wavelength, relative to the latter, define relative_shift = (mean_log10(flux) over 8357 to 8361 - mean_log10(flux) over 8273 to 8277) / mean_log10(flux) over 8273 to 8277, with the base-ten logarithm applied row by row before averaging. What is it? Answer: -0.031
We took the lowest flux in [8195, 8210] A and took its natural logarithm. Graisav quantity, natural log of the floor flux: 3.15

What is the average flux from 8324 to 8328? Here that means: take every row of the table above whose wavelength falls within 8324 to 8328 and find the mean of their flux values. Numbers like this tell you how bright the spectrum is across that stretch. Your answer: 25.9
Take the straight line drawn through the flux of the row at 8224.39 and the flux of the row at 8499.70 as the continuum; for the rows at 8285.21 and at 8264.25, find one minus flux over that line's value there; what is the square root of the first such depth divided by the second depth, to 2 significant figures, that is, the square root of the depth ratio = 1.4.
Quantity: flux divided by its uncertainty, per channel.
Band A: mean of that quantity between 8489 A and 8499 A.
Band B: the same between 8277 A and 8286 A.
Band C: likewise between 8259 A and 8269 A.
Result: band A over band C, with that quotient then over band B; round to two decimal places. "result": 0.09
